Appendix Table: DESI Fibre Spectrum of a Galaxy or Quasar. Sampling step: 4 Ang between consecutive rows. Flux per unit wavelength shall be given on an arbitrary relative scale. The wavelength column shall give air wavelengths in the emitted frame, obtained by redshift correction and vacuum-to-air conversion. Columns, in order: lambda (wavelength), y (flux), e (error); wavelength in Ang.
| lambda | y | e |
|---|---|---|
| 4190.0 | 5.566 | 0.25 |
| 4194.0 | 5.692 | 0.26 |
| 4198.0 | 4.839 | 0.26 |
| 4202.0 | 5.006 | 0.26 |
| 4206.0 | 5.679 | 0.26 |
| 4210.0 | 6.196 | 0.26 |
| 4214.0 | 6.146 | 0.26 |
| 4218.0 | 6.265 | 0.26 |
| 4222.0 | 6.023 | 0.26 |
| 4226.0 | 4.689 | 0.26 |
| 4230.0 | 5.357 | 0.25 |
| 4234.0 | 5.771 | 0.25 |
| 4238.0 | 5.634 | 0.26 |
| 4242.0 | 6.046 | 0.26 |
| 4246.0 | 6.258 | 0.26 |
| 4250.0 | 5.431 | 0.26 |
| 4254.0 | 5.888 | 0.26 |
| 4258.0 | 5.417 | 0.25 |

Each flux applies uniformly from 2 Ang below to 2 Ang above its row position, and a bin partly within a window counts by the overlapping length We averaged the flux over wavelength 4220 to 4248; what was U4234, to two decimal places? 5.68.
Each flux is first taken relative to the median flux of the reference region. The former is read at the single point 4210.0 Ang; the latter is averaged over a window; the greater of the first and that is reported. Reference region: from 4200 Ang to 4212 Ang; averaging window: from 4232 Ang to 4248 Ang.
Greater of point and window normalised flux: 1.09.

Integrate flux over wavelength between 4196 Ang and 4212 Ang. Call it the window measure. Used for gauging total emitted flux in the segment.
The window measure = 87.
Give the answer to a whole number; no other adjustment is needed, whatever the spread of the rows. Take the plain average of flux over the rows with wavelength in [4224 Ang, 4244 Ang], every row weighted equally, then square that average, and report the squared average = 30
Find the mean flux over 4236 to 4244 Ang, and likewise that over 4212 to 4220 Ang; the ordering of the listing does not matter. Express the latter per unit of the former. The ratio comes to 1.06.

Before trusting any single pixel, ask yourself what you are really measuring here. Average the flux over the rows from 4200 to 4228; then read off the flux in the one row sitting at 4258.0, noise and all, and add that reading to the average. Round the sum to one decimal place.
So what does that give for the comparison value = 11.1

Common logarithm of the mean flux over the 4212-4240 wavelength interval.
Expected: 0.76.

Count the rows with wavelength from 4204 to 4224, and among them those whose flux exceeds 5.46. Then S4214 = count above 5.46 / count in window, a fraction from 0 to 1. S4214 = 1.00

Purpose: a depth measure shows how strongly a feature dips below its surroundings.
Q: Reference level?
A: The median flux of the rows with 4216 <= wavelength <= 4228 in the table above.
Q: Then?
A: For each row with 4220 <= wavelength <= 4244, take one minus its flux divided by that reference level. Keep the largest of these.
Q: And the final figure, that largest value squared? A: 0.049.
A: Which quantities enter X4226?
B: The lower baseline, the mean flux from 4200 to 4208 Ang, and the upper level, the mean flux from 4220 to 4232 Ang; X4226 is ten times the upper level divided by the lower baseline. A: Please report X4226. 10.0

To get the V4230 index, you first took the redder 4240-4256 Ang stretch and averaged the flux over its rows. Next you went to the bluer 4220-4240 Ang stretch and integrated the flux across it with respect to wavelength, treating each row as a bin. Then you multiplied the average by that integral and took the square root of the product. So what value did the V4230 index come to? 25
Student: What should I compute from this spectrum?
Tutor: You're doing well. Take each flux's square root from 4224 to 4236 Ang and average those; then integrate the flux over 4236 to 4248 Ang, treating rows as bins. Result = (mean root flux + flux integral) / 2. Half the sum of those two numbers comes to 37.0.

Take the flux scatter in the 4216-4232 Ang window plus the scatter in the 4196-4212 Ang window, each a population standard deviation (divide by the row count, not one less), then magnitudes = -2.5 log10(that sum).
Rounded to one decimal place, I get -0.2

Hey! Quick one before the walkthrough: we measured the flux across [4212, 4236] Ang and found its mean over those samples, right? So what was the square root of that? 2.39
